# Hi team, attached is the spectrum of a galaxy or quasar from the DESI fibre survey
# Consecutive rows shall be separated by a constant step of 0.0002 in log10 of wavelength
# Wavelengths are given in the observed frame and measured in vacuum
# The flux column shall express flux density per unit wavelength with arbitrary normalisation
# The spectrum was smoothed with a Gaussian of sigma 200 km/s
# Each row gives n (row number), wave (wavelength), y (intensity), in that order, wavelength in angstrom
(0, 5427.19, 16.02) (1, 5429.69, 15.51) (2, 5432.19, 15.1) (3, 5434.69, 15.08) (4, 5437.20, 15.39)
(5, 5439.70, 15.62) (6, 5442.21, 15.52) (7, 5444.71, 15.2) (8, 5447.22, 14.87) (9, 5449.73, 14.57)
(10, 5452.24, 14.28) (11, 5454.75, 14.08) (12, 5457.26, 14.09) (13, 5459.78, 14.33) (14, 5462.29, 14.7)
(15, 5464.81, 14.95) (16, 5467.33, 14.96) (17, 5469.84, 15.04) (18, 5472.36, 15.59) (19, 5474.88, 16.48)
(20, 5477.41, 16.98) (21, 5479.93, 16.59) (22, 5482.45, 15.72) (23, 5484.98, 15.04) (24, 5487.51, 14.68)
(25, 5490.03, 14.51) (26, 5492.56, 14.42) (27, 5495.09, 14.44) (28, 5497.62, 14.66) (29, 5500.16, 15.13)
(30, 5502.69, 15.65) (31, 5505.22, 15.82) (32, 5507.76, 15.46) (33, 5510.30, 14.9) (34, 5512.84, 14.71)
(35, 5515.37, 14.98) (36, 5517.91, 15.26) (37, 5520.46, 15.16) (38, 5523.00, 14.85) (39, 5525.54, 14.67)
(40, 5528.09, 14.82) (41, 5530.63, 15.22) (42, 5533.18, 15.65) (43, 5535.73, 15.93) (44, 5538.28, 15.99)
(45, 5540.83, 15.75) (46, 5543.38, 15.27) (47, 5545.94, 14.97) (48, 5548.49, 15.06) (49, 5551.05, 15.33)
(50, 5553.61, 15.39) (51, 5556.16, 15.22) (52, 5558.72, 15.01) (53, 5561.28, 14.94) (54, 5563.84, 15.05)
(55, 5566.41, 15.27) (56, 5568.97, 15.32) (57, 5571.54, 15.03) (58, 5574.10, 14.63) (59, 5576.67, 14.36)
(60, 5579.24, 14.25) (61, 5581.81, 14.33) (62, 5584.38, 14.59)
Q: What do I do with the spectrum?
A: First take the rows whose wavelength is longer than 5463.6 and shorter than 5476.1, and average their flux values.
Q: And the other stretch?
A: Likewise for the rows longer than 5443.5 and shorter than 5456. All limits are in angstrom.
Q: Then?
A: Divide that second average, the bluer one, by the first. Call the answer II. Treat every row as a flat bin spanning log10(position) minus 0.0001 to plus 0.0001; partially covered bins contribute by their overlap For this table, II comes 0.95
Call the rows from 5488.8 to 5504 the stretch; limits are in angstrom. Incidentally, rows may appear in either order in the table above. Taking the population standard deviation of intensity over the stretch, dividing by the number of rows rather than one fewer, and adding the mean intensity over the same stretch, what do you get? 15.3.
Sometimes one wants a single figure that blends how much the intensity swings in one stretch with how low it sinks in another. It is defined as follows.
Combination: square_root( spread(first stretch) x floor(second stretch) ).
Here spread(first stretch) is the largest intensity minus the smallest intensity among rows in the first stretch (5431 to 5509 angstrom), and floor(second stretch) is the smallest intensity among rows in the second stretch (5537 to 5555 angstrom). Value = 6.6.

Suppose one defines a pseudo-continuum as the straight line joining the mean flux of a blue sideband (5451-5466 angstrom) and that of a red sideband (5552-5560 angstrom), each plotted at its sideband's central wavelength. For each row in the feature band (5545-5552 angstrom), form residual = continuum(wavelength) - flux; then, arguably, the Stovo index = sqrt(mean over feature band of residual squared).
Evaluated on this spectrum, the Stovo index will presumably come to 0.14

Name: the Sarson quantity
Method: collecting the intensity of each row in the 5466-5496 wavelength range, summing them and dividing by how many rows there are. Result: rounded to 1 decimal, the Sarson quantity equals 15.4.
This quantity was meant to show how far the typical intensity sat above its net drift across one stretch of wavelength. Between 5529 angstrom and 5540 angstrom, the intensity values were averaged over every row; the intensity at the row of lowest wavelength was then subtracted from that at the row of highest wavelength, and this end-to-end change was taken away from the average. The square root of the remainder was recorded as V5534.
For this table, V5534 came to 3.86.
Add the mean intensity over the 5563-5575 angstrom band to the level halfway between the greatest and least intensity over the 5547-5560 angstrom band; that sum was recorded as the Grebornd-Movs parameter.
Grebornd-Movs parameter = 30.3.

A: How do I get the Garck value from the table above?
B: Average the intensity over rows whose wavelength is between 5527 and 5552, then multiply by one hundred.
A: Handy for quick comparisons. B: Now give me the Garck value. 1540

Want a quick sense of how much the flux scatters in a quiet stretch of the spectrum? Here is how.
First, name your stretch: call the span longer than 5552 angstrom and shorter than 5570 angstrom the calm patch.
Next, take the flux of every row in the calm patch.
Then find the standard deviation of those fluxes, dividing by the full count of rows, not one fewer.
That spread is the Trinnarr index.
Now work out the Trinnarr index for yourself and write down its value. 0.16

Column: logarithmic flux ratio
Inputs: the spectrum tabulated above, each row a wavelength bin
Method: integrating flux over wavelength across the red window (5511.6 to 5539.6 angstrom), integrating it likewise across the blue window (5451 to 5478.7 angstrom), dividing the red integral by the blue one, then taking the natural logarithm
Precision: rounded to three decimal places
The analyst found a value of 0.022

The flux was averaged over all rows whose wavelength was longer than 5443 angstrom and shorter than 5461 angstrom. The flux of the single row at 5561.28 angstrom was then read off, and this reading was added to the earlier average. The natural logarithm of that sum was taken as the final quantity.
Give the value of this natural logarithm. 3.38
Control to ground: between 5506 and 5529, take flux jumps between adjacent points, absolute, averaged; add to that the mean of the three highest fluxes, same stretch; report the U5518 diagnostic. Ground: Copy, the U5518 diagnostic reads 15.5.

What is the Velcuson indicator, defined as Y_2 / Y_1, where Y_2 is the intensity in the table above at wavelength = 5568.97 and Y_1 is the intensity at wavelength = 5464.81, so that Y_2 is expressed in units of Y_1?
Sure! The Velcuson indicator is 1.02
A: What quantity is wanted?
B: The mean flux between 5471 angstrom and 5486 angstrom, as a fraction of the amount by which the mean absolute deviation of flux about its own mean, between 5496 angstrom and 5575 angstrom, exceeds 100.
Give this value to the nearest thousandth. -0.161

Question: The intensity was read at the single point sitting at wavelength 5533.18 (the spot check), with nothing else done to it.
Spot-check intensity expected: 15.65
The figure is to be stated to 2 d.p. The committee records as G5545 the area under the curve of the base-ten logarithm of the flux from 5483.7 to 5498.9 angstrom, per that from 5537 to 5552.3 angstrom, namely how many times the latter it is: 0.97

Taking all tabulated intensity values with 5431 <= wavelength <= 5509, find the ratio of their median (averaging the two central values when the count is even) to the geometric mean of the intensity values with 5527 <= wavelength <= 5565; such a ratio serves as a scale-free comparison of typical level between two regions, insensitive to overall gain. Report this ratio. 0.983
